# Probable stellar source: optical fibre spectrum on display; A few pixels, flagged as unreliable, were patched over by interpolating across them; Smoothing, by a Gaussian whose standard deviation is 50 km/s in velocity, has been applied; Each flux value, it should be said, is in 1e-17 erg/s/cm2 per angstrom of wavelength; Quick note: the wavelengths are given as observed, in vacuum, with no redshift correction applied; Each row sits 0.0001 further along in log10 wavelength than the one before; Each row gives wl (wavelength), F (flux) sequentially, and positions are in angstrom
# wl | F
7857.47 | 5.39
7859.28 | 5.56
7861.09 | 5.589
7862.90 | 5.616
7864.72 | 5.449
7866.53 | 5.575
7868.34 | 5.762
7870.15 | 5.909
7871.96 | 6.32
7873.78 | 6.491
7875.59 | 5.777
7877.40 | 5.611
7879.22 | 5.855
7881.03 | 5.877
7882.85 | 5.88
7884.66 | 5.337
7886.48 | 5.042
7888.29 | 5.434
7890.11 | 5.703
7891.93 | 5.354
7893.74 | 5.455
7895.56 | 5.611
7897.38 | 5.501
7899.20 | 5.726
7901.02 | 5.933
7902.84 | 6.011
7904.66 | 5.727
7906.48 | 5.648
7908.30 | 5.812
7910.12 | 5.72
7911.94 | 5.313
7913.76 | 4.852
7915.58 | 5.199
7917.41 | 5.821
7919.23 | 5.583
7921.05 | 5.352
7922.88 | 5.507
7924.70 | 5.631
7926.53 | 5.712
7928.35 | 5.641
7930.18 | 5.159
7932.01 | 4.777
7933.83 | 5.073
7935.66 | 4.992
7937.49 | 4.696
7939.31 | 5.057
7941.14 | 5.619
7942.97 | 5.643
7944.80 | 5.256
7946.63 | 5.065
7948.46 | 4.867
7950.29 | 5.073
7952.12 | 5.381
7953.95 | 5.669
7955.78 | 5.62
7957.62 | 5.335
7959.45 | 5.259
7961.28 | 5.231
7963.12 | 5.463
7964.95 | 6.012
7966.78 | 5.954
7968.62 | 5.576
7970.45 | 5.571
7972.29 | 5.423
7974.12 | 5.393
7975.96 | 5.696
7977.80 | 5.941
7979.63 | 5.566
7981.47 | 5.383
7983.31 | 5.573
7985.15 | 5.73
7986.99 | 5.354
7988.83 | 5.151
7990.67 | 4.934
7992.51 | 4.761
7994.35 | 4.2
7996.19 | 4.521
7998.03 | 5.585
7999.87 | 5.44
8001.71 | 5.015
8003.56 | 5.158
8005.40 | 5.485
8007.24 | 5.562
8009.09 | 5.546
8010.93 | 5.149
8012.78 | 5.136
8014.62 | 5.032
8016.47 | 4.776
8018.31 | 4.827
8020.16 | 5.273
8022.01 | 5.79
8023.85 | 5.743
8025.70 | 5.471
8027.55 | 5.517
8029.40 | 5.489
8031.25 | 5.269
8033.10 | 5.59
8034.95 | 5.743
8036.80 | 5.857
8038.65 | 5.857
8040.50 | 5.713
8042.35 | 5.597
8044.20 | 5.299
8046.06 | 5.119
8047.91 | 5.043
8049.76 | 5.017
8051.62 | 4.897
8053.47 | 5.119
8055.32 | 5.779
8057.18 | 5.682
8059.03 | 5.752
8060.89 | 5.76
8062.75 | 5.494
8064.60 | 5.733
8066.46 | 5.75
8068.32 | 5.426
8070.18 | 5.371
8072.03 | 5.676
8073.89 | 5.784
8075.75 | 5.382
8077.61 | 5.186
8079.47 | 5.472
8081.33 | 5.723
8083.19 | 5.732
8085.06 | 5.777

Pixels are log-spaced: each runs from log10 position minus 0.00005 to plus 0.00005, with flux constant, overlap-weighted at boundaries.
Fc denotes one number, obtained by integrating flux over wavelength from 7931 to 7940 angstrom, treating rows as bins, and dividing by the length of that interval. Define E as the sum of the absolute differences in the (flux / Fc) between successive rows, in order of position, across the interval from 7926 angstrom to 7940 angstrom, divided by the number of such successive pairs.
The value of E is 0.057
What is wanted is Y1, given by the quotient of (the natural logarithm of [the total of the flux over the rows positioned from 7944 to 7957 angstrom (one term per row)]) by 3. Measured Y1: 1.20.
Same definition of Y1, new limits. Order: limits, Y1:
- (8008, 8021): 1.19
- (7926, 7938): 1.19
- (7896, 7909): 1.23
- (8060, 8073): 1.22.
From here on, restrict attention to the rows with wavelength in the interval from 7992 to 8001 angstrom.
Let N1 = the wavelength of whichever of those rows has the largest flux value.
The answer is 7998.03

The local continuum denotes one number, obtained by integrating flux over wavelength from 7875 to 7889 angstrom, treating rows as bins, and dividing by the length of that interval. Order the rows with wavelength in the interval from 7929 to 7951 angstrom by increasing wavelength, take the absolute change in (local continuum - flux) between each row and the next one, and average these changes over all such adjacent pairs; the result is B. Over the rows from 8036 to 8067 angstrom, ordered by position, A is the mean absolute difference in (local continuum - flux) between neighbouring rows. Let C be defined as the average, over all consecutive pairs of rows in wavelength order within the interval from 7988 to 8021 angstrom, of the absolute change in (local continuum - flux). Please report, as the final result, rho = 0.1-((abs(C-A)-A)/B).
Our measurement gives 0.2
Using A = 0.16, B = 0.271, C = 0.28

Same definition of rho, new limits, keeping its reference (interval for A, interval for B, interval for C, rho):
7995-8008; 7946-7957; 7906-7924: 1.5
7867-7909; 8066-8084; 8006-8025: 1.1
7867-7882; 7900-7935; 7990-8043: 1.0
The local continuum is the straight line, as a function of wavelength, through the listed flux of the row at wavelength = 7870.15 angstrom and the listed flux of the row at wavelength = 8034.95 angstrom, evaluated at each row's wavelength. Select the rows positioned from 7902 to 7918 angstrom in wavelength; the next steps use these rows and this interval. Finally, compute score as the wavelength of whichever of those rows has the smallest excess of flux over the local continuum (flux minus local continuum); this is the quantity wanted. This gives 7913.76 angstrom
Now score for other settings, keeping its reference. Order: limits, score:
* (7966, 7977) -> 7974.12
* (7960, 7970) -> 7961.28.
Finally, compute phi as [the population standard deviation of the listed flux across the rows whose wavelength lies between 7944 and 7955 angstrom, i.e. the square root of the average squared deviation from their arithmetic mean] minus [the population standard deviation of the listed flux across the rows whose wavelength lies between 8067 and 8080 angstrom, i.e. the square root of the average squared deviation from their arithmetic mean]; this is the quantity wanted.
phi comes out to 0.07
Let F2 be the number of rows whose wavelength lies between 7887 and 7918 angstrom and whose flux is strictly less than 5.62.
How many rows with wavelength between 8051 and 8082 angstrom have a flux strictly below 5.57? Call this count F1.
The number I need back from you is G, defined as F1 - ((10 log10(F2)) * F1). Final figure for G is -64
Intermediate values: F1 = 8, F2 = 8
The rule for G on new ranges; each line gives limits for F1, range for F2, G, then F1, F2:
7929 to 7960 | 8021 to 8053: -122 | 13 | 11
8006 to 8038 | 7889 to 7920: -96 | 12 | 8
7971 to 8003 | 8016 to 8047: -113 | 12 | 11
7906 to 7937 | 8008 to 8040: -88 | 9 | 12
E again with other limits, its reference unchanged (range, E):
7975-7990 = 0.050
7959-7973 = 0.041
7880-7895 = 0.057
